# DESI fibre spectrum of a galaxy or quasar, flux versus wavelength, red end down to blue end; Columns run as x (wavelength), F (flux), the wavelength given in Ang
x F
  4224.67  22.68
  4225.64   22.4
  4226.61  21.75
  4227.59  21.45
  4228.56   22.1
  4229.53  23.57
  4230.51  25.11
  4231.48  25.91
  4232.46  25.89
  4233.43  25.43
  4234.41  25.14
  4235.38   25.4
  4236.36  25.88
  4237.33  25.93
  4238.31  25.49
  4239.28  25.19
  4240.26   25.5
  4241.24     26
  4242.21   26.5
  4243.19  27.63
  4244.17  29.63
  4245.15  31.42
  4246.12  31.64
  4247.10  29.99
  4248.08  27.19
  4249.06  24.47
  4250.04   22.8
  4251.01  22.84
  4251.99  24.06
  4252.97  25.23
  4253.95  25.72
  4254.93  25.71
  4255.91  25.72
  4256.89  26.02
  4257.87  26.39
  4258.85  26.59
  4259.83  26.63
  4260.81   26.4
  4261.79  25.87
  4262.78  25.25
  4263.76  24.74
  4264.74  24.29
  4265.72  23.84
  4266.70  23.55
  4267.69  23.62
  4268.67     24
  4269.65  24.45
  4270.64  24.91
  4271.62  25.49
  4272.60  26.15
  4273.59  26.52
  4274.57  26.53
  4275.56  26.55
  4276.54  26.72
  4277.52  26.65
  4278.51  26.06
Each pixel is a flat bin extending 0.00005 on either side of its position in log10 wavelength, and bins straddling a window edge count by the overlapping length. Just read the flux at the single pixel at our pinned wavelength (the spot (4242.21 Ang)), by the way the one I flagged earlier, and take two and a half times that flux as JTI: 66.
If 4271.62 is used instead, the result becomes 64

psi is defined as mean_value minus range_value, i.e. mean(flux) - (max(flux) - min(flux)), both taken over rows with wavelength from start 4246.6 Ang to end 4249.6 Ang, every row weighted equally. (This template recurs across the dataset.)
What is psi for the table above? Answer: 22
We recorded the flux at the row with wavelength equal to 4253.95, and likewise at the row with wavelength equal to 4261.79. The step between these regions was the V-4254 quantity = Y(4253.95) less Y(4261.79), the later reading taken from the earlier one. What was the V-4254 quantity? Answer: 0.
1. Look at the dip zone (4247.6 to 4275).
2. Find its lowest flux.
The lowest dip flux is 22.8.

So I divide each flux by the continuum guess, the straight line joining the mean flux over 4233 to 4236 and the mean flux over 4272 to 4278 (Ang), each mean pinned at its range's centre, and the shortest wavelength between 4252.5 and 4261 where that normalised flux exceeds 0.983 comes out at 4253.95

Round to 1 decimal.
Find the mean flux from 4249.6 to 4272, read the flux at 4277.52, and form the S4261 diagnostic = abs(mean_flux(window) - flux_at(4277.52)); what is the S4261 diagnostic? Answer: 1.7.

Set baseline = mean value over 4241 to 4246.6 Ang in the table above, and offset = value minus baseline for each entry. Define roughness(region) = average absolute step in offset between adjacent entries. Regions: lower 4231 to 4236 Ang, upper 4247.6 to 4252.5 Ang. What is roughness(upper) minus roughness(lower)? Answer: 1.2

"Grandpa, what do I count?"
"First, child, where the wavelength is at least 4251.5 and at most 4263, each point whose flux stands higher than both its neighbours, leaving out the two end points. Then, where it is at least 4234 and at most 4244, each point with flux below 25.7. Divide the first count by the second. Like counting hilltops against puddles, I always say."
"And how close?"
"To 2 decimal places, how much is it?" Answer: 0.40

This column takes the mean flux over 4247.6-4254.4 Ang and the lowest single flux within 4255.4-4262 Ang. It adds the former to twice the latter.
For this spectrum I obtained 76.1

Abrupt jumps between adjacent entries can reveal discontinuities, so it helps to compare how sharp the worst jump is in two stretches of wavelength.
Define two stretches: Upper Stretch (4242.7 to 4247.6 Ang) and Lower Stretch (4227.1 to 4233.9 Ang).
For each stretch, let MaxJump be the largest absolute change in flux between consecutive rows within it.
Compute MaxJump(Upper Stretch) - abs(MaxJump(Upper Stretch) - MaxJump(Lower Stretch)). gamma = 1.5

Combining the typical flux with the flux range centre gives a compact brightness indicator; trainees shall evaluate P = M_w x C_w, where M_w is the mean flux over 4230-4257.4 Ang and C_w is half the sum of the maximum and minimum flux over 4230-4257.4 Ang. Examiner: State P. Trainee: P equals 713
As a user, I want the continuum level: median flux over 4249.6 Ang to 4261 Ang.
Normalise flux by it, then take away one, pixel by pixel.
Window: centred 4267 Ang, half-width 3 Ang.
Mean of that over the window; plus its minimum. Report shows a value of -0.15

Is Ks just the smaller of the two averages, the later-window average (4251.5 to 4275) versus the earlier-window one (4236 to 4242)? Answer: 25.3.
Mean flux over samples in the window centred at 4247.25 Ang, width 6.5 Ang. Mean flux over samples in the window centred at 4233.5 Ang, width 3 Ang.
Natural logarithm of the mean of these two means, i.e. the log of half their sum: 3.29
